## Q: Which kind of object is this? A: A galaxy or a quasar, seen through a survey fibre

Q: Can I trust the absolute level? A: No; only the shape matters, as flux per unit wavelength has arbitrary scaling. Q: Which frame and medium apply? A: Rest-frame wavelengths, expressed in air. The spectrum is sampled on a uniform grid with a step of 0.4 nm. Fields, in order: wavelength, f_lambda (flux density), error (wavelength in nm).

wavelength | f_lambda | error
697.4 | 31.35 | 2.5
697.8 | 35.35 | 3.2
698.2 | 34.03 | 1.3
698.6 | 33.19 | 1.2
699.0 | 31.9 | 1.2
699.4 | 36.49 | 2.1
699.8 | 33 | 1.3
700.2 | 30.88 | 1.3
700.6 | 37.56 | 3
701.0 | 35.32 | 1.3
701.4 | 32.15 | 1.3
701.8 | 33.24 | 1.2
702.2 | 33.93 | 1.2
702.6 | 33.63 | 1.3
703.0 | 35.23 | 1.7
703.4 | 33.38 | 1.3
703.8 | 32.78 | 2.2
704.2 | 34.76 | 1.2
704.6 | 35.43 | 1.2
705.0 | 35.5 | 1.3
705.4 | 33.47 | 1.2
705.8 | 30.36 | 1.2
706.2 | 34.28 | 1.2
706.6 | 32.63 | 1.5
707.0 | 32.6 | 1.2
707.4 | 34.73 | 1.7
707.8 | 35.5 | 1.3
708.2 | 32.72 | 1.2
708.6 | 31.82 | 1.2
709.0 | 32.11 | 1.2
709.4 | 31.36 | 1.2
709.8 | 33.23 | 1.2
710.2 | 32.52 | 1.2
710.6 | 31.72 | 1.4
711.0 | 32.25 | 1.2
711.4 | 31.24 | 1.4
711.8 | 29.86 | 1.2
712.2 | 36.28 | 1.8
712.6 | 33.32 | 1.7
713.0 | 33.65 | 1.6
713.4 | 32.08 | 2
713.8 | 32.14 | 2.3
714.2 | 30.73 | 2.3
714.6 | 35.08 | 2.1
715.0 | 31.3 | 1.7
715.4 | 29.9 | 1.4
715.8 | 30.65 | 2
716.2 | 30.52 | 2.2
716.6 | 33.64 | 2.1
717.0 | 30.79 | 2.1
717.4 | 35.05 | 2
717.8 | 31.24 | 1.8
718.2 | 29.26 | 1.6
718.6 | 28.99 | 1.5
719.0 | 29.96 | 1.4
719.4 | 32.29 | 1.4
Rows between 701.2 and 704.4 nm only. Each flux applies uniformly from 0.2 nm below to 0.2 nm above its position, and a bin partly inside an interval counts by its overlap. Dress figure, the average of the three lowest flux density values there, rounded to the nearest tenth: 32.7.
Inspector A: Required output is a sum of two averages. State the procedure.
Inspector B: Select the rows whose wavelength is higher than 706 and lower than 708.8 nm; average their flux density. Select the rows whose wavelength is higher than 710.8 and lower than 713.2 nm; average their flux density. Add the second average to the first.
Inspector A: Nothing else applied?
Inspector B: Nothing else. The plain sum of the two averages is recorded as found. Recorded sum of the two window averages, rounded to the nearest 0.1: 66.2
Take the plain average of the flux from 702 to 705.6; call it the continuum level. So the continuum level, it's 34.2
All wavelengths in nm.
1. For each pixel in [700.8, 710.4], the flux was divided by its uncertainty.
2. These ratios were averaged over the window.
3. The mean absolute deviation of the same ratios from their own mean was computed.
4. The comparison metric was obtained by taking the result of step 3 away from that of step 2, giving 23.6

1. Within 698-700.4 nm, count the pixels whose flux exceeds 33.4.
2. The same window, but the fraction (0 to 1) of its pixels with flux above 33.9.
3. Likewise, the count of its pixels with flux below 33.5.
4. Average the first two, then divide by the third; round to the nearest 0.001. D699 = 0.292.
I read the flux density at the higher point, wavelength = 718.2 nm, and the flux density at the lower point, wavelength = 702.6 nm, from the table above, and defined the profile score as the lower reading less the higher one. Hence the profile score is 4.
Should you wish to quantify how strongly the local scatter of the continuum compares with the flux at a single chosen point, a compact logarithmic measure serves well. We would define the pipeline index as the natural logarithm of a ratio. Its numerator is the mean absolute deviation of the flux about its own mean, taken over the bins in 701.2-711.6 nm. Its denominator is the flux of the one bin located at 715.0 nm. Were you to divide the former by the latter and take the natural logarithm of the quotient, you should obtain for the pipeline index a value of -3.30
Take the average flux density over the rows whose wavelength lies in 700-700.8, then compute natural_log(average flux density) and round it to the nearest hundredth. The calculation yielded 3.53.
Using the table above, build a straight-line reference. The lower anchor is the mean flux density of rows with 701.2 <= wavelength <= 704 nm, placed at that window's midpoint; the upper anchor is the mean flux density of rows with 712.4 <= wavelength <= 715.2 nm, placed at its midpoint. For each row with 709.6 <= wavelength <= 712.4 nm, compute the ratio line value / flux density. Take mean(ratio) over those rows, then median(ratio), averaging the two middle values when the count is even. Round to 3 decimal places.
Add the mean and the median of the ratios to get 2.033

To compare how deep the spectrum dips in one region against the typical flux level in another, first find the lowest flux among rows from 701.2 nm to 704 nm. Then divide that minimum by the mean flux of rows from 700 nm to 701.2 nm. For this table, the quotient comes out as 0.93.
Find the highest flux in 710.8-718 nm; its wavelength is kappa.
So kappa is 712.2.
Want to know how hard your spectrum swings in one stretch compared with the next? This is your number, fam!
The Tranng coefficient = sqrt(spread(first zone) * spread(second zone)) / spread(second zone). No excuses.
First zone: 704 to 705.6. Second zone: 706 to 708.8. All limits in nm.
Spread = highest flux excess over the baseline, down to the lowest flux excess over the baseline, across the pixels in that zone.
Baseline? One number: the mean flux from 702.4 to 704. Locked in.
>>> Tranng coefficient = 0.7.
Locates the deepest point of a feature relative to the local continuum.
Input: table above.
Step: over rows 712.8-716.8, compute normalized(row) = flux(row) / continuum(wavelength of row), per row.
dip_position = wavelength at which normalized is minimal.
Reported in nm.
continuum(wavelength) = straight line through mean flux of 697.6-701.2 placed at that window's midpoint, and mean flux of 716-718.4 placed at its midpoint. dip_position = 715.4 nm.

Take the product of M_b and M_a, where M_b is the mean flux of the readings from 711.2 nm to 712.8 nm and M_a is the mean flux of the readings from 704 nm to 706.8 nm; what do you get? 1104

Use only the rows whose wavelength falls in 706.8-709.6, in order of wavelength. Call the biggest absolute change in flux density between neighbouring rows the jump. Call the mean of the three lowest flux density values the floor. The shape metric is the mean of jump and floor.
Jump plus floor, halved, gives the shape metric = 17.3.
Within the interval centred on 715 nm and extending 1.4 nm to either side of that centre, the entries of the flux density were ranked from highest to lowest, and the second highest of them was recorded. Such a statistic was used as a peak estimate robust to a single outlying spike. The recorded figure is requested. 32.14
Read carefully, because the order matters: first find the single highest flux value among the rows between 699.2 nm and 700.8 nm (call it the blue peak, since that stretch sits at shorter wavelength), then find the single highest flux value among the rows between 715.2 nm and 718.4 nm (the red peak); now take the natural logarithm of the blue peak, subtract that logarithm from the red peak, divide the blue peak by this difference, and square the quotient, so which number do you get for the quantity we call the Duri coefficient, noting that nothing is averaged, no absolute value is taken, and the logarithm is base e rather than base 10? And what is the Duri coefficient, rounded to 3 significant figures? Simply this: 1.43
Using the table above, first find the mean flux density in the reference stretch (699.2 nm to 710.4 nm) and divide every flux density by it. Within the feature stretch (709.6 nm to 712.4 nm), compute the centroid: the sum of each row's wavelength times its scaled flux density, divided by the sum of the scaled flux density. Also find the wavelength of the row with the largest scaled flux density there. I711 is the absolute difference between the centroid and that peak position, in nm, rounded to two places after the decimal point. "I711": 1.19 nm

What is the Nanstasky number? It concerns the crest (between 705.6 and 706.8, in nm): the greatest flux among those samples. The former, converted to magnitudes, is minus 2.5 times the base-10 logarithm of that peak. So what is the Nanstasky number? -3.84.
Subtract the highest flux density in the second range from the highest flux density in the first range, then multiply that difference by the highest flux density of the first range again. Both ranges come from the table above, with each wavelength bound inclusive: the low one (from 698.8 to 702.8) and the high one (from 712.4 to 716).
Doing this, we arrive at 93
